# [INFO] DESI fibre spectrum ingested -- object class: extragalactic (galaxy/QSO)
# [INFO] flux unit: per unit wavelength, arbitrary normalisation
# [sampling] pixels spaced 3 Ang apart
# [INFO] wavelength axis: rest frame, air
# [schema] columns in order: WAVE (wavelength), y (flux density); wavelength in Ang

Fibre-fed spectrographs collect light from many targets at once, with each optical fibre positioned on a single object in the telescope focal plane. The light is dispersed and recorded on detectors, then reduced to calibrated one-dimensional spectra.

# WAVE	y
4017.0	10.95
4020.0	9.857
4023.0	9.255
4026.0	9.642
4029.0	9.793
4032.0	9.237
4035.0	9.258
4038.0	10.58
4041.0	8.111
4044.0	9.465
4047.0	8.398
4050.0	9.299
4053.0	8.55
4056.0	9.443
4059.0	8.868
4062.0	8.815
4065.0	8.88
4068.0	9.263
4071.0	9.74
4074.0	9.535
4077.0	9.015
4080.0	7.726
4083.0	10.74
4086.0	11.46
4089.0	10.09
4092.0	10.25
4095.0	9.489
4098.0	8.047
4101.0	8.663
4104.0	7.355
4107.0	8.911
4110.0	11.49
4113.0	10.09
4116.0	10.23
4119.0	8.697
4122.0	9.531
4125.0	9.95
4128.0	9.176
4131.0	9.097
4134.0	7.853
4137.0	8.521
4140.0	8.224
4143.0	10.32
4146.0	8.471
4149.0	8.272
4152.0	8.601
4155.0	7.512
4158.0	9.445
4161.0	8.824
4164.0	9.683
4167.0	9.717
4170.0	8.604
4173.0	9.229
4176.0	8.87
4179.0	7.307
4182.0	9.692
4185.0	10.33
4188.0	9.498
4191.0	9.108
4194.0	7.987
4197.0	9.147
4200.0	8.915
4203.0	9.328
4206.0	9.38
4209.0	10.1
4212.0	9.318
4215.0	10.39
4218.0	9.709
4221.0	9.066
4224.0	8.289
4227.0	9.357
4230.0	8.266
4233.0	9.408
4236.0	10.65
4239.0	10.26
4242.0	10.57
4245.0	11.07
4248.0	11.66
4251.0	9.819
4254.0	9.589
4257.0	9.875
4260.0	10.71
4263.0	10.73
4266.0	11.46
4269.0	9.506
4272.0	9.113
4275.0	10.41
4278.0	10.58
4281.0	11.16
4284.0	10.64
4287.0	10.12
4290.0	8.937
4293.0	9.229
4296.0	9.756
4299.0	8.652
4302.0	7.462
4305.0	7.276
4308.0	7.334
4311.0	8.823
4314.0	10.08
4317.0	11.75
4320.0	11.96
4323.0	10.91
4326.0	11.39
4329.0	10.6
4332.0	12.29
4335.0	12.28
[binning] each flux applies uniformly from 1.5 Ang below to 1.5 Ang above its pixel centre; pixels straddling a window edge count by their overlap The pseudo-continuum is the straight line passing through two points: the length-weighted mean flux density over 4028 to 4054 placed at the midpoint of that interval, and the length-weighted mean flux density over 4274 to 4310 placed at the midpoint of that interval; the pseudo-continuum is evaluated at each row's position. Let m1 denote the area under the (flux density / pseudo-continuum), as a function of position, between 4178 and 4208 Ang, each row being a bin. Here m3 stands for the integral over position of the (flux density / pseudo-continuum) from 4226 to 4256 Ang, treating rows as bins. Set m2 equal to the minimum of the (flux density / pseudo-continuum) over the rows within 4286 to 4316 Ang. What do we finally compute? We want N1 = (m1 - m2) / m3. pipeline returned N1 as 0.88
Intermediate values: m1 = 29.6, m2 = 0.78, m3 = 32.6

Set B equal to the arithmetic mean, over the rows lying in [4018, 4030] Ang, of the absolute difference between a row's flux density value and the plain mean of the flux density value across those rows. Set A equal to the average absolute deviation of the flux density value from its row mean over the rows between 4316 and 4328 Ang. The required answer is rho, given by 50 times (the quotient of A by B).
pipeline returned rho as 92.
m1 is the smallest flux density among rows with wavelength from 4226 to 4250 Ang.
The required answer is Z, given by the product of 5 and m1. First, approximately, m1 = 8.266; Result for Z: 41.33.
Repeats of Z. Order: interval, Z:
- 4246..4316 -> 36.38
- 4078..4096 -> 38.63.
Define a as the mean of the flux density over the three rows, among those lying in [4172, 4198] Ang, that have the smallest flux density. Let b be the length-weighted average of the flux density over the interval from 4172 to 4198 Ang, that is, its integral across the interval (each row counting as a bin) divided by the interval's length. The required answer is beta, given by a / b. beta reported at 0.894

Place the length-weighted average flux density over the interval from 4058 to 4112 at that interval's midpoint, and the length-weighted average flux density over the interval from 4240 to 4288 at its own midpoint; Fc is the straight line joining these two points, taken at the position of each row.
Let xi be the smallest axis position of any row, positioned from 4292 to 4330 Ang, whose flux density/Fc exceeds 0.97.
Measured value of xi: 4317.0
